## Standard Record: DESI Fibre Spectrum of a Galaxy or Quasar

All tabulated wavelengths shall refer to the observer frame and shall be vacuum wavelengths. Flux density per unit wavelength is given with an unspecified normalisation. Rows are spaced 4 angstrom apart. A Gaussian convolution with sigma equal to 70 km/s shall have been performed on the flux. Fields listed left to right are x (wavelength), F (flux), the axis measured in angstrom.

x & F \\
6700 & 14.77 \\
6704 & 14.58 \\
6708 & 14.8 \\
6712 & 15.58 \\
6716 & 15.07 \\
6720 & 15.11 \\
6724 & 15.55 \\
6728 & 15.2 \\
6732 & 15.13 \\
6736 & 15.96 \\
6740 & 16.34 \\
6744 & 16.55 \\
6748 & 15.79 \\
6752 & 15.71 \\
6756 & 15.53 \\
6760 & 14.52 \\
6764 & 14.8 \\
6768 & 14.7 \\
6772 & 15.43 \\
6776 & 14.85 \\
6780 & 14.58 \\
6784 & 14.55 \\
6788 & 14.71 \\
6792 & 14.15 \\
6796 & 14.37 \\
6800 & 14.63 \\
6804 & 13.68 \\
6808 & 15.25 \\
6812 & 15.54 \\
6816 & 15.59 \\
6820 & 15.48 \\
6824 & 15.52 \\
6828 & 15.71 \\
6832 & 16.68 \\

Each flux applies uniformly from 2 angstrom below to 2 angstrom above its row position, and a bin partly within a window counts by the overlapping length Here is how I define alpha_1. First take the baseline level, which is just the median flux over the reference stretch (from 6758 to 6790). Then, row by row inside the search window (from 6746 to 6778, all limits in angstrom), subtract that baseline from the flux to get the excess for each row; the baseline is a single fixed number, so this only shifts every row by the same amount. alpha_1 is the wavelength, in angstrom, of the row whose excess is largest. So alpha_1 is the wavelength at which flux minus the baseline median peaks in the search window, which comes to 6748 angstrom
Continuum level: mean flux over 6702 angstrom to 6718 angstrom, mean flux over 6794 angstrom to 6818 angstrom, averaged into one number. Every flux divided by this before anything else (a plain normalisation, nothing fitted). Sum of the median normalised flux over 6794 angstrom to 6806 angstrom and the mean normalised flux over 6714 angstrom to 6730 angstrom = 1.98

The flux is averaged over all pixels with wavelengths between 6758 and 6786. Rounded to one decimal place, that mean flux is 14.8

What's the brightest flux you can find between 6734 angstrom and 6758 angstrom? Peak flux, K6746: 16.55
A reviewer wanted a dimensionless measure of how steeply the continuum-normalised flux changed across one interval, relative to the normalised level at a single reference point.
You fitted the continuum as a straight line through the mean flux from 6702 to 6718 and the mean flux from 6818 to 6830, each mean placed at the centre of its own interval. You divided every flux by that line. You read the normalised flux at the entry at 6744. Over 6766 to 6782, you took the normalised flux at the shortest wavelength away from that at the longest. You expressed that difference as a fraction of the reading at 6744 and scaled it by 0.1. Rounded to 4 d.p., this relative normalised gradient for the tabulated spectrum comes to -0.0011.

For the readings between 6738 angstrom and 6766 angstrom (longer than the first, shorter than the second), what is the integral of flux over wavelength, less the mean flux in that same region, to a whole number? 421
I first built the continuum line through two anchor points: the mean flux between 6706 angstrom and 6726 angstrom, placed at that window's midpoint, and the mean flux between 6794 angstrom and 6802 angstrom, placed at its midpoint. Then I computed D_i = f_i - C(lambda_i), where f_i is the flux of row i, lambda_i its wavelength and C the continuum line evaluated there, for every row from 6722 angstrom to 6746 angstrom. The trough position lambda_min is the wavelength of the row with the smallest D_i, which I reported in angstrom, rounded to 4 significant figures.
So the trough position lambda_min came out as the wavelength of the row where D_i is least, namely 6732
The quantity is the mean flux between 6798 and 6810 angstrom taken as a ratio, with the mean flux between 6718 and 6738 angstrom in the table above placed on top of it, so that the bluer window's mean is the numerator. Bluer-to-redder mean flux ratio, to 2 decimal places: 1.06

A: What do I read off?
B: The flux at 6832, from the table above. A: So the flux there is 16.68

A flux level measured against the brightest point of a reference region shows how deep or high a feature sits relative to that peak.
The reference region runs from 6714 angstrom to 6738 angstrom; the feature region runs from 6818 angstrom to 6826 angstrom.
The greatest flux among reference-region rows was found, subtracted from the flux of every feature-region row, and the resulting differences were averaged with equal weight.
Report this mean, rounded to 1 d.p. -0.5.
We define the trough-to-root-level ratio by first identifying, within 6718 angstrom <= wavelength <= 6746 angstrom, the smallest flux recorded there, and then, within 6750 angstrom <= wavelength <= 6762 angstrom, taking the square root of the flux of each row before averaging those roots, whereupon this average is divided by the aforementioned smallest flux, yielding 0.258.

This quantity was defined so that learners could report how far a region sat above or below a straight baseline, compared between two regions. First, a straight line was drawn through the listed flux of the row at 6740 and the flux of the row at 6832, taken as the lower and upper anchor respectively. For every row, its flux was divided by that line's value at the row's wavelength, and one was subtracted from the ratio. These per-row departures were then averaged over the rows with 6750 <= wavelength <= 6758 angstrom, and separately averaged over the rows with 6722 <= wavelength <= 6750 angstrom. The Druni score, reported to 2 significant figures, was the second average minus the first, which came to 0.014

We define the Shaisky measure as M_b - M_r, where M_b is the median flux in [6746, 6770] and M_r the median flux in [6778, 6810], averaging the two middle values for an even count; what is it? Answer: 0.6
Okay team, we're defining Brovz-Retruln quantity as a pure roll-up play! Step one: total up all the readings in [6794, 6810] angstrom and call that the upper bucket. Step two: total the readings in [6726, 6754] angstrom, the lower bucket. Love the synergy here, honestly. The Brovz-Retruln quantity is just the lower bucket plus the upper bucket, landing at 169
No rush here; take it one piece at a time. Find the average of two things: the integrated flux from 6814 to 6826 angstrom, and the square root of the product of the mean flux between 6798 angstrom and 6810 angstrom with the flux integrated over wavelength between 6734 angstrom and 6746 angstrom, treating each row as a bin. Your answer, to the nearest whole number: 120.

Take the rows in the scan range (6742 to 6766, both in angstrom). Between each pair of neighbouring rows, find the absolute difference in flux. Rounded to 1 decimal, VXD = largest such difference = 1.0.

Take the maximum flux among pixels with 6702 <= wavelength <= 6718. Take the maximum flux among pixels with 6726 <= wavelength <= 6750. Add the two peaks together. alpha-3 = 32.1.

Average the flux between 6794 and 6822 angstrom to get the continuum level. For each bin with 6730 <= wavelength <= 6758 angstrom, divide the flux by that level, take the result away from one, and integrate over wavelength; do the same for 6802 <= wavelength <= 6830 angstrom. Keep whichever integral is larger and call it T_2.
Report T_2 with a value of -0.6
